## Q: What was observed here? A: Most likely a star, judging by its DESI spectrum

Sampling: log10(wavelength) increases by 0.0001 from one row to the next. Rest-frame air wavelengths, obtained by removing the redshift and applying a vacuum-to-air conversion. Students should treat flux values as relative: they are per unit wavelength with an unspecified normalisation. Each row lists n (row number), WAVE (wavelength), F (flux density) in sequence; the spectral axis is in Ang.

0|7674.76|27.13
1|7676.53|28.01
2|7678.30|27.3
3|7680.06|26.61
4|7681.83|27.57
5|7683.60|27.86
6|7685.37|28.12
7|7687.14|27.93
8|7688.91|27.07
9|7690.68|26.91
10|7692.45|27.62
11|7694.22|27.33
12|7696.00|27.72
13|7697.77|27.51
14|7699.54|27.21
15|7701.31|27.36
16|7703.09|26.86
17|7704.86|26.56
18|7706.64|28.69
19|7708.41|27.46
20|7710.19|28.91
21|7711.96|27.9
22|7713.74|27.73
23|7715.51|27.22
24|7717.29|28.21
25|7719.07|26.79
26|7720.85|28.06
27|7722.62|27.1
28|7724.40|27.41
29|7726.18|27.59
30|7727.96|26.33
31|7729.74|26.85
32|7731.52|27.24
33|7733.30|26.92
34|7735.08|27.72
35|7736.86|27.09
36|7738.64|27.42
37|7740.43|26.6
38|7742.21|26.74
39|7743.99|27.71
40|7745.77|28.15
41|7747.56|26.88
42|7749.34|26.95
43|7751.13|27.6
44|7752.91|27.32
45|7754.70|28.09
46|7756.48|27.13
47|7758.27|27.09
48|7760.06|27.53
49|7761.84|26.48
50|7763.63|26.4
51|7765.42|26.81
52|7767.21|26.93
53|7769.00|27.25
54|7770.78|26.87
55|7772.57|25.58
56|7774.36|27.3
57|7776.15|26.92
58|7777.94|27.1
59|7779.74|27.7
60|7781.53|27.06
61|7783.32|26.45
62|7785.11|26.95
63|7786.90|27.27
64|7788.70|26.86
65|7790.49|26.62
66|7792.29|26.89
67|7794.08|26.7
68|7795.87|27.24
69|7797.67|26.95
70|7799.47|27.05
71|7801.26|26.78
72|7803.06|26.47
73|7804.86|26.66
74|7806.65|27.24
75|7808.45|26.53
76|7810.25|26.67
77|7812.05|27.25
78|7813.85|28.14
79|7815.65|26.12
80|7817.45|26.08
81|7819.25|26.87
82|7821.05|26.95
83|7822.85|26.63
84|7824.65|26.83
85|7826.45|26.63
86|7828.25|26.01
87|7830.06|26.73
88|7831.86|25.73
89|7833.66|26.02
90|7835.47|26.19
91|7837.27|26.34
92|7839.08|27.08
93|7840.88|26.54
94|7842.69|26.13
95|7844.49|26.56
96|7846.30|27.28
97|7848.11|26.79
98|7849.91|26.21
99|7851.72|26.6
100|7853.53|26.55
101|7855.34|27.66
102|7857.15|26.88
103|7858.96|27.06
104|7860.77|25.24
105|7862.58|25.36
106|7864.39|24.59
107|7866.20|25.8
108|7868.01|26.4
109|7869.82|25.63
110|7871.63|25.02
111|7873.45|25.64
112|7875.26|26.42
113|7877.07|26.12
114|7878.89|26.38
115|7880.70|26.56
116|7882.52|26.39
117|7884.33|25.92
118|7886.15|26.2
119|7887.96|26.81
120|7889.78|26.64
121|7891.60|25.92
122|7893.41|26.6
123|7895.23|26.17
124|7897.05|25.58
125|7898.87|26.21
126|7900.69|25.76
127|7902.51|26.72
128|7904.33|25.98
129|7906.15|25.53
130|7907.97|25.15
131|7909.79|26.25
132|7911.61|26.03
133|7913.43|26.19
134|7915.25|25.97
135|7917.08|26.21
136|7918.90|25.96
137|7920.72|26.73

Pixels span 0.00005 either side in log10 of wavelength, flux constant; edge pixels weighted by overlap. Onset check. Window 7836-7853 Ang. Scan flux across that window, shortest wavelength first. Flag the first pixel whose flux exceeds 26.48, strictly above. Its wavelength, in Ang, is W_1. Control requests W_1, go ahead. 7839.08 Ang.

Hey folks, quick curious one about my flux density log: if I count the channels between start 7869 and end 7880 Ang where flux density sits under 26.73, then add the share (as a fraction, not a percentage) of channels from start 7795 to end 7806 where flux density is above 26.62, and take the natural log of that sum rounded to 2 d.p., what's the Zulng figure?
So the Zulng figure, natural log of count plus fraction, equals 1.92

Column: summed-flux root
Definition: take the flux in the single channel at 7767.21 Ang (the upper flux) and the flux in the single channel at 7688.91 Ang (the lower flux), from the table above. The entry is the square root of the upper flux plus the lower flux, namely 7.35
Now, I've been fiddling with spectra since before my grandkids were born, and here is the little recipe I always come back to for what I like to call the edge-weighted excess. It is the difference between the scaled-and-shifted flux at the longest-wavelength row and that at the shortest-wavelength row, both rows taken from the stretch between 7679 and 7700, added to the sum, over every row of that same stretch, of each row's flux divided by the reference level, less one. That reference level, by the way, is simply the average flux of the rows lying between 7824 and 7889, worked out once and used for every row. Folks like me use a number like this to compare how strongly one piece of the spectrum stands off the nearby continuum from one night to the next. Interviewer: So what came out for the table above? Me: 0.56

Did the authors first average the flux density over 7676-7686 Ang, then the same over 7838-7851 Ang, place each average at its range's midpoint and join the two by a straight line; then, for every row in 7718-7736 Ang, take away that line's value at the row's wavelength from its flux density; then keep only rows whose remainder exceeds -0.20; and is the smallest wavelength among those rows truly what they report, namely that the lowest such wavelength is 7720.85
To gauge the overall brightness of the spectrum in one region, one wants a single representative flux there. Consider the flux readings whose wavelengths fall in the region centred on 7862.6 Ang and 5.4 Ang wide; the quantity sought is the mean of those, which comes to 25.1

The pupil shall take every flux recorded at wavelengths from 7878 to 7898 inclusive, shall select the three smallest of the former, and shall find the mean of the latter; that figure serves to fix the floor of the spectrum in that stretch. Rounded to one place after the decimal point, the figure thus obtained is 25.8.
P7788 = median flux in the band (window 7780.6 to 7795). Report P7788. 26.9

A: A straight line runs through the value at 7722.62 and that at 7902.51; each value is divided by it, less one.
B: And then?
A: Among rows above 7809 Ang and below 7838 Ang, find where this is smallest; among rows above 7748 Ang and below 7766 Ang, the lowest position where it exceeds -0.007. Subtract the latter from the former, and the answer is 82.5 Ang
